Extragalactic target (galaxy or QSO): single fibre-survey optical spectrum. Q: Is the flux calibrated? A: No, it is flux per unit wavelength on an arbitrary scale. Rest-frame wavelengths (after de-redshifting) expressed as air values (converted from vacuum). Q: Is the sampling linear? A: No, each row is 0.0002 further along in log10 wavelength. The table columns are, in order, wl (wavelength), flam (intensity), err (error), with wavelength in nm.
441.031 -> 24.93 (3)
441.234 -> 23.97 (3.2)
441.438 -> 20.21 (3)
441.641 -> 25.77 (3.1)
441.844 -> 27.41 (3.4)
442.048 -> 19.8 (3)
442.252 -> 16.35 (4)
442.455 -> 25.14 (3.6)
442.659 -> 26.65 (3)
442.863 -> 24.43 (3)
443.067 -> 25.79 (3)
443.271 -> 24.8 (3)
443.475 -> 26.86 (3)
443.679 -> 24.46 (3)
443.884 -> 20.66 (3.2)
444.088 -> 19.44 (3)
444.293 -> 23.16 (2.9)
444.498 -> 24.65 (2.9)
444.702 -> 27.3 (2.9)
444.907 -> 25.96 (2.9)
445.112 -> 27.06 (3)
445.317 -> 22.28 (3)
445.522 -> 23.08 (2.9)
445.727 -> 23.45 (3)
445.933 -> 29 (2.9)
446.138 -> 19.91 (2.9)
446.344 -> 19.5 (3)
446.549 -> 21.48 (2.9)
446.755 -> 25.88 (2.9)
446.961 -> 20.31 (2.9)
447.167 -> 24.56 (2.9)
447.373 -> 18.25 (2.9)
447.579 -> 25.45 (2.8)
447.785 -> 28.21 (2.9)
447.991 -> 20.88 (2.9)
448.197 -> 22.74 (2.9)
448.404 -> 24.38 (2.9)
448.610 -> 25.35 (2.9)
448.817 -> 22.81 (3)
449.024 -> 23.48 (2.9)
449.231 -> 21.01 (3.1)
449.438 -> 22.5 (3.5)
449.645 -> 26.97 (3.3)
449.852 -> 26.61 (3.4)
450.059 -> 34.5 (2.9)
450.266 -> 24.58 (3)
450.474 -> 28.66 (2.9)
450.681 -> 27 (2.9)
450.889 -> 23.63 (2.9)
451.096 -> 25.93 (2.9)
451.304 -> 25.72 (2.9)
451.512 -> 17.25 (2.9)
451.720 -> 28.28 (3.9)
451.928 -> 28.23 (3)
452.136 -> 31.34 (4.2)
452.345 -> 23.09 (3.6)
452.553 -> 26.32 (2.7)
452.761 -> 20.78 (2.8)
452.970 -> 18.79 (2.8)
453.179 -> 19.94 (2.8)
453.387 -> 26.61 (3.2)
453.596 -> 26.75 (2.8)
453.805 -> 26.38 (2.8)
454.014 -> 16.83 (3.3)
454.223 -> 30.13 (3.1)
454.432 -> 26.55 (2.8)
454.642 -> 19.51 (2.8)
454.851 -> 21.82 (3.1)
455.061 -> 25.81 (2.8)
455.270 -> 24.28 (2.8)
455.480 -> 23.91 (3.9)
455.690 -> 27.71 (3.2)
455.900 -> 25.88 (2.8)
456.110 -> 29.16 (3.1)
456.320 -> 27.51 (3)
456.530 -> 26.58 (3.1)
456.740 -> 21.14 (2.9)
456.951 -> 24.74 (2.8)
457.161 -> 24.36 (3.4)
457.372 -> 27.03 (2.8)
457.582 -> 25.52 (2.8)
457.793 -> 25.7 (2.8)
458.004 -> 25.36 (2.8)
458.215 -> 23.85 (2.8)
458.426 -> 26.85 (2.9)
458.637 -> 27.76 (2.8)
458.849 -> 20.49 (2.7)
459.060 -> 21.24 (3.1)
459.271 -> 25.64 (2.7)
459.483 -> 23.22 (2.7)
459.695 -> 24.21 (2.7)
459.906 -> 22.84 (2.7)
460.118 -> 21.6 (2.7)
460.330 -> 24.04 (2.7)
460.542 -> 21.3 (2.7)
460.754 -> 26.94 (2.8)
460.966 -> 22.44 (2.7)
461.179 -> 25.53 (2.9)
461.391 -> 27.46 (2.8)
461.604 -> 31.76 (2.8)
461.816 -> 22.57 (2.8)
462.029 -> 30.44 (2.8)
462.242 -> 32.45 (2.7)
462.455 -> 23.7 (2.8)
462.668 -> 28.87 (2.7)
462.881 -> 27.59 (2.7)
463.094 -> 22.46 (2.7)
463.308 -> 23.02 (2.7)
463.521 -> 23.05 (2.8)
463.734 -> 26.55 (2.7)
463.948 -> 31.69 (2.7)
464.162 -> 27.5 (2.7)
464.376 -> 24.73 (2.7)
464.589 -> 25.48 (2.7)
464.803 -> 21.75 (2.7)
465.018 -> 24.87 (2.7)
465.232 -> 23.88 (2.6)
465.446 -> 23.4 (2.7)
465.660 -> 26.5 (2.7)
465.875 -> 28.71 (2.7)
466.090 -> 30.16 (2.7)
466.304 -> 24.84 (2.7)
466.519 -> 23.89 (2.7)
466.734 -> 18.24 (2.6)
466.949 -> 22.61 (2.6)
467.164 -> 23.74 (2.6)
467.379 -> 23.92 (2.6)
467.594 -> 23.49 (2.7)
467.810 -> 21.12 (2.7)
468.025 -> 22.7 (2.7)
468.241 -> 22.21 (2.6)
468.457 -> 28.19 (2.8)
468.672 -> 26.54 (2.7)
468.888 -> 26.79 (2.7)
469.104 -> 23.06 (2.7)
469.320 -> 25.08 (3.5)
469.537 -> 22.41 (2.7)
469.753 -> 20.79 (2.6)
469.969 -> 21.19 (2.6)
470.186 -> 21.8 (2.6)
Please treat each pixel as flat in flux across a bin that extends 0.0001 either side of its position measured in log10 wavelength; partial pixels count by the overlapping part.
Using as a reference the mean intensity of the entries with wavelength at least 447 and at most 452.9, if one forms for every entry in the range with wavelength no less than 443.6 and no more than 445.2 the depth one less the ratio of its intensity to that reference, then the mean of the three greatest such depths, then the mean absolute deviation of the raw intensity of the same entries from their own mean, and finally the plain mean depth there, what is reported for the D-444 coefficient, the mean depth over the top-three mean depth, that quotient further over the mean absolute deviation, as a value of 0.10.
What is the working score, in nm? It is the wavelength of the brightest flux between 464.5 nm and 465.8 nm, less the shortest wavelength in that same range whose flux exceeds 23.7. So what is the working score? 1.07 nm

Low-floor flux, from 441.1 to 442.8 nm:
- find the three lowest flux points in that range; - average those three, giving 18.8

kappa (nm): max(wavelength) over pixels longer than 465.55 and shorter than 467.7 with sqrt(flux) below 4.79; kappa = 466.949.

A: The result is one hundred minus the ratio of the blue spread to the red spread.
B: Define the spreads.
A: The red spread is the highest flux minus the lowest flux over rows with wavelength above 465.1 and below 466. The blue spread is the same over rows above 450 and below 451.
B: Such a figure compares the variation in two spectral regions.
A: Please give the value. 97.95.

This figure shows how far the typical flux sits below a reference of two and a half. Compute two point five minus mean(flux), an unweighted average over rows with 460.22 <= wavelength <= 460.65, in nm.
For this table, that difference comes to -20.2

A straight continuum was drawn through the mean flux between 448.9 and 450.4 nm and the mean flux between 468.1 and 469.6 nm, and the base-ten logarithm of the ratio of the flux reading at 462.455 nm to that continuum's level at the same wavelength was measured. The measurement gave -0.026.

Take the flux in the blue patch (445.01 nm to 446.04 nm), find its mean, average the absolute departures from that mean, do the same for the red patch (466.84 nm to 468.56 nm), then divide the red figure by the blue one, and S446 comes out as 0.55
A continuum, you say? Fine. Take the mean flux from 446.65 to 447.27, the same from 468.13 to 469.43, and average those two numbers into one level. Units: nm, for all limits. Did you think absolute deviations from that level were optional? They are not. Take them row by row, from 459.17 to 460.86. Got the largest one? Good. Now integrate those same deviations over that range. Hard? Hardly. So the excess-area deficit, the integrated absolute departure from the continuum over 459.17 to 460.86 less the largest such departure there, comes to -0.36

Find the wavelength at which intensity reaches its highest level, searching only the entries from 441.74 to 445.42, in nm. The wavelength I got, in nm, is 441.844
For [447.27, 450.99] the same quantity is 450.059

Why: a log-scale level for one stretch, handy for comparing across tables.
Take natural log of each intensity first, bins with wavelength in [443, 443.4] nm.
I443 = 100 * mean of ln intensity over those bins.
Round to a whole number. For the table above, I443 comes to 323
